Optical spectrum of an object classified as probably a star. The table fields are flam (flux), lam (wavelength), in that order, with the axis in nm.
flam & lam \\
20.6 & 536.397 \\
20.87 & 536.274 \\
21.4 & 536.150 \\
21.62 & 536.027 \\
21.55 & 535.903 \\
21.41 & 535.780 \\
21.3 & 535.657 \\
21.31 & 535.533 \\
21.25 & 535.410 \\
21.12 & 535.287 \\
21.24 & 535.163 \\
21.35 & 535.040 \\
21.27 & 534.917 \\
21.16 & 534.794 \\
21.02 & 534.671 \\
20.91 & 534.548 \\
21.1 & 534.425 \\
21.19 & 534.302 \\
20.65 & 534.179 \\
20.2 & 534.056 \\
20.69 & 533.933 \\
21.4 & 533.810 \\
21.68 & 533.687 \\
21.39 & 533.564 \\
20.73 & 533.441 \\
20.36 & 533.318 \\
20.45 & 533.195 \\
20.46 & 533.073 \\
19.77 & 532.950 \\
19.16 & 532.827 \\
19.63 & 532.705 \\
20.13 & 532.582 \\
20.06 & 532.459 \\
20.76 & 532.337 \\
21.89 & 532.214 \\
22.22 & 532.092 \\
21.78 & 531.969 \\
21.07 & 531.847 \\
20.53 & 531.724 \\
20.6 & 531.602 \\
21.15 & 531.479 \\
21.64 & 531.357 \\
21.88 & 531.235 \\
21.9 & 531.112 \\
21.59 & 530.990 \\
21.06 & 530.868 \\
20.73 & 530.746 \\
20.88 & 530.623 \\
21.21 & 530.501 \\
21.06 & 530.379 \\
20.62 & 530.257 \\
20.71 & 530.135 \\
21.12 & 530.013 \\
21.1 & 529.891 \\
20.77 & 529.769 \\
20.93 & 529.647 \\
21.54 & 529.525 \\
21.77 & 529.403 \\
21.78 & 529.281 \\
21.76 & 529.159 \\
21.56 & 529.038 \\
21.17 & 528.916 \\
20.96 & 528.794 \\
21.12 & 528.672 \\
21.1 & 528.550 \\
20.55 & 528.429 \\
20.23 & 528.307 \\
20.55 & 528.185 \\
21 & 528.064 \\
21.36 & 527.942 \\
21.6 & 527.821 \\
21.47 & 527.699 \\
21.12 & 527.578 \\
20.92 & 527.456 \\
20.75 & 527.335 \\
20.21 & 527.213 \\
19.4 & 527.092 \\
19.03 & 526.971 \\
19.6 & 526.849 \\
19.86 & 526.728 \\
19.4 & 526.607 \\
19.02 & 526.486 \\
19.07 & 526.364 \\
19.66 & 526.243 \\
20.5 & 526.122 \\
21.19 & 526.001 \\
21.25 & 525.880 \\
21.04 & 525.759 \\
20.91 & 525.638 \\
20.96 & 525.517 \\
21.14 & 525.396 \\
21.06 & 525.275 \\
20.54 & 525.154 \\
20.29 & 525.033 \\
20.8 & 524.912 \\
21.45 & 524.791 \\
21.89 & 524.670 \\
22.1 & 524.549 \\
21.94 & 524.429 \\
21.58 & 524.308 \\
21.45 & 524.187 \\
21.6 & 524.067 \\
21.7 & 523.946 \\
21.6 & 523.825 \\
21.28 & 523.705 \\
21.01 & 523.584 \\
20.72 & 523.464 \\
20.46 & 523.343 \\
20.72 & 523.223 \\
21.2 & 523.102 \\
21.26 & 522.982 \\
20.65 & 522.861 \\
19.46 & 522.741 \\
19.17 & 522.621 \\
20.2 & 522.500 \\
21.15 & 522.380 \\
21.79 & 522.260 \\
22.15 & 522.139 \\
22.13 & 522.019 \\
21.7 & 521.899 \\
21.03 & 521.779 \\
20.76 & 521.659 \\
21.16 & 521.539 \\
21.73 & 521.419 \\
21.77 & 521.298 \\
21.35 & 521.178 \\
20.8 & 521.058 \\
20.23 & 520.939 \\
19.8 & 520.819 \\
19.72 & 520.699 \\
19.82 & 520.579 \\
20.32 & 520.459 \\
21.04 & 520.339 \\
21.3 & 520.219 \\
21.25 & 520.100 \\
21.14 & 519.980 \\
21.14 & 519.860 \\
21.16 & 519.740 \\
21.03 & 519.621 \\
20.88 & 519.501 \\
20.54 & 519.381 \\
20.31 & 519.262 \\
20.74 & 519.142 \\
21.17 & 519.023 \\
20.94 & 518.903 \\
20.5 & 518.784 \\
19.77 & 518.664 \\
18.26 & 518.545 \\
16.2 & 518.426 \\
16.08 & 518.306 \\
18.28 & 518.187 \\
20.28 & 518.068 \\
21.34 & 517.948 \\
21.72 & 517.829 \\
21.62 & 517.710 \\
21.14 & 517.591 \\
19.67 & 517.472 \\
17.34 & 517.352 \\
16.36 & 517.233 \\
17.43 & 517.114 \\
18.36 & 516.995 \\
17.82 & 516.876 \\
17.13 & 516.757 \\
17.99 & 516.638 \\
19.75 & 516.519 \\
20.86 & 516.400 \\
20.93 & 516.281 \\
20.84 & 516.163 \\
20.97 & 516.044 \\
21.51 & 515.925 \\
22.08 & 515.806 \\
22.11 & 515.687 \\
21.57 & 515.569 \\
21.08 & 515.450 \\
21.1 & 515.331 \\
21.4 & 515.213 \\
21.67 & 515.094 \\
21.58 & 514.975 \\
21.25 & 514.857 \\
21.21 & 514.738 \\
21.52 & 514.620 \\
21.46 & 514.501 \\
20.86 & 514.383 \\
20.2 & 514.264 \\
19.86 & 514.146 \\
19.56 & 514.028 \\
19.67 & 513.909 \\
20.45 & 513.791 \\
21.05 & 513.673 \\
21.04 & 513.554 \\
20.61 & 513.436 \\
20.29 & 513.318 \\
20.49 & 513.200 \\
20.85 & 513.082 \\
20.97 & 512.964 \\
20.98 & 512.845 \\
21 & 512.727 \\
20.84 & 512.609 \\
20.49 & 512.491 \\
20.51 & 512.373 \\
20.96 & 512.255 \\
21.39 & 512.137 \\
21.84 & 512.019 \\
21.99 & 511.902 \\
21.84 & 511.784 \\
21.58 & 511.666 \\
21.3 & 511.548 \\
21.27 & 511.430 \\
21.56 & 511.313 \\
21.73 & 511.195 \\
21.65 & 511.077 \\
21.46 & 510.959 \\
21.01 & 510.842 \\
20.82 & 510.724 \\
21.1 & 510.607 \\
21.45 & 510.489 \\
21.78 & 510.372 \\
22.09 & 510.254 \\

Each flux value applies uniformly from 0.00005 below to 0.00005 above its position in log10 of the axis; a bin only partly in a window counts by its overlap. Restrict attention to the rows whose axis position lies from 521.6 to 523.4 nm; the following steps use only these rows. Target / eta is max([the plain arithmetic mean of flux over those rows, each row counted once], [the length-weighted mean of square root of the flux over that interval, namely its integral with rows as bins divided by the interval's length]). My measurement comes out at 20.9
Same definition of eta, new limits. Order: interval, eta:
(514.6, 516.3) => 21.4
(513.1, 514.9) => 20.6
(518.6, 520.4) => 20.9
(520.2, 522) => 20.8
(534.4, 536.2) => 21.3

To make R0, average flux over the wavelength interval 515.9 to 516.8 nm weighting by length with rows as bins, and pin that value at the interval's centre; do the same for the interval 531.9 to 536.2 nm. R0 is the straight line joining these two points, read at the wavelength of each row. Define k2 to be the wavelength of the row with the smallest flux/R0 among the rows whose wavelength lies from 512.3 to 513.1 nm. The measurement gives 512.491 nm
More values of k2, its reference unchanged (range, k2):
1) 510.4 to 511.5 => 510.724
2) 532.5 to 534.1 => 532.827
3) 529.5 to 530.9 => 530.257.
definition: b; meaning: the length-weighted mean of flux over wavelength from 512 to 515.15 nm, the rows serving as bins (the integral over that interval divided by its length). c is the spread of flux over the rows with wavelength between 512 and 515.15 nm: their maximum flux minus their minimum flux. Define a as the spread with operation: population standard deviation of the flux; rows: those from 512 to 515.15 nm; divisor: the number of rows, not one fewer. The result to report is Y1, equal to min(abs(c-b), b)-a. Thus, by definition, 18.0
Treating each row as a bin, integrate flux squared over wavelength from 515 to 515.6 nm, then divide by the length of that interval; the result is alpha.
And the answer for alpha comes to 456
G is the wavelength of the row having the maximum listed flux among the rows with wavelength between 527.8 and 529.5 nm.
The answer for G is 529.281 nm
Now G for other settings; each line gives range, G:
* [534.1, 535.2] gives 535.040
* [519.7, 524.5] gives 522.139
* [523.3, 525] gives 524.549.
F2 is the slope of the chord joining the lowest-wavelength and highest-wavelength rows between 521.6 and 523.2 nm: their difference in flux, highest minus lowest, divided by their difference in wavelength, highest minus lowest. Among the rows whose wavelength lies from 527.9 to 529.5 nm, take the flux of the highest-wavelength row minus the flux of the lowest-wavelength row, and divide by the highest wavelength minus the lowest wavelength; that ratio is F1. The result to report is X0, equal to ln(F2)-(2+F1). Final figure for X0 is -3.5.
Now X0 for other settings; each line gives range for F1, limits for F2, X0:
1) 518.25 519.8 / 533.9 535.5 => -6.5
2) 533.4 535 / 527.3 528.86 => -4.3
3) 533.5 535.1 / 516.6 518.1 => -1.5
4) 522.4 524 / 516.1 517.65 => -4.6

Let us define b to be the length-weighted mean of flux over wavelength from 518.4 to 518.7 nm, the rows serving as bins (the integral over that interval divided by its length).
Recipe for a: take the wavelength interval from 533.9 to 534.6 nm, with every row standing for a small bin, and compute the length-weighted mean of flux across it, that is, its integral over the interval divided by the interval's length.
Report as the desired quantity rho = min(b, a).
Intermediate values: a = 20.8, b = 18.2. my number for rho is 18.2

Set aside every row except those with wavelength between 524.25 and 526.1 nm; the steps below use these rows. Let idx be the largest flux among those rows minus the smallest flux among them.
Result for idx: 1.8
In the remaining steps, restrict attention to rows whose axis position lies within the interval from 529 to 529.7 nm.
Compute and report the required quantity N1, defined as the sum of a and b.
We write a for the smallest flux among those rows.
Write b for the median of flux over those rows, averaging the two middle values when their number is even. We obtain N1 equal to 42.6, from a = 20.93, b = 21.7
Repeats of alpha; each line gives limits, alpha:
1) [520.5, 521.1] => 403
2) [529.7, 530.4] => 436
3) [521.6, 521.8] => 436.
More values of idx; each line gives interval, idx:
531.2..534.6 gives 3.1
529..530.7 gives 1.2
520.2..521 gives 1.6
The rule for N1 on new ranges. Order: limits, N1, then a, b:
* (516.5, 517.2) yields 35.0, 17.13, 17.9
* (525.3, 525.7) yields 41.9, 20.91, 21.0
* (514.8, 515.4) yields 42.5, 21.1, 21.4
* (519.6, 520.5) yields 41.5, 20.32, 21.1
